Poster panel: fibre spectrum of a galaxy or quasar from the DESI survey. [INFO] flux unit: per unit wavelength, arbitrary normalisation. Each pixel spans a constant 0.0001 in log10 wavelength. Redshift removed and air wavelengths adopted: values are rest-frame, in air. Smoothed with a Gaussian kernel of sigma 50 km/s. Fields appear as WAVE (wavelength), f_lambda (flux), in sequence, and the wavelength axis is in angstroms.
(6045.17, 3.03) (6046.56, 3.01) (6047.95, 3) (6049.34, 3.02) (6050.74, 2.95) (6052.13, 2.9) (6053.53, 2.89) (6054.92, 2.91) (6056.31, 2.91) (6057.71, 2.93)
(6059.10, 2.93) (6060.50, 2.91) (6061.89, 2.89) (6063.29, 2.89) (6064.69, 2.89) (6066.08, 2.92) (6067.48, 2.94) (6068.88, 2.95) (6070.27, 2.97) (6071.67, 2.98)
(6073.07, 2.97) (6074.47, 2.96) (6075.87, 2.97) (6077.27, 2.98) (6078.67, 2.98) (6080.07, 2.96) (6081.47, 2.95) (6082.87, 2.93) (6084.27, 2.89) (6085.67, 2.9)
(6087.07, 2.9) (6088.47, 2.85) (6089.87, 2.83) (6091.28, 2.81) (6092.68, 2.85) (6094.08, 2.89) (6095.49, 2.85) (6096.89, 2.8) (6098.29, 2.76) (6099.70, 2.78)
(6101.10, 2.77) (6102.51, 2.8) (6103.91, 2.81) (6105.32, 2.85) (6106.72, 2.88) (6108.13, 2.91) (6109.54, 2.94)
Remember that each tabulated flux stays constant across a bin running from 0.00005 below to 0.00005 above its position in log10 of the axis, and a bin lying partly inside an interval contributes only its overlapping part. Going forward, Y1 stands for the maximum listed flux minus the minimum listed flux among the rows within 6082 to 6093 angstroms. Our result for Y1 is 0.120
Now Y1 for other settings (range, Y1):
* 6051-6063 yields 0.040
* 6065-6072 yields 0.060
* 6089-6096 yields 0.080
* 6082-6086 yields 0.040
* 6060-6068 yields 0.050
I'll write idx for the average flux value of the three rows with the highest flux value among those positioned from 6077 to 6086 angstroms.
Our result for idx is 2.97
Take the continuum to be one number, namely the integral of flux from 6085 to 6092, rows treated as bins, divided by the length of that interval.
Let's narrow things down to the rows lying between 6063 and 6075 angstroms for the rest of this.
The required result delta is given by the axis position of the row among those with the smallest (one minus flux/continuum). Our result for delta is 6071.67 angstroms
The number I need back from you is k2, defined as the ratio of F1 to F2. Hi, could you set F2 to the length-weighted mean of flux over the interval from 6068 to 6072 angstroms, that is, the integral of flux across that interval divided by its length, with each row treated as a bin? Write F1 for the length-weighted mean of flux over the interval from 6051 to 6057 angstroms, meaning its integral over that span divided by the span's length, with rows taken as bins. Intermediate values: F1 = 2.91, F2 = 2.97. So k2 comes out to 0.98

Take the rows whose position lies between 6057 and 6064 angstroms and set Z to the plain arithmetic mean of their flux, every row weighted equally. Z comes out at 2.91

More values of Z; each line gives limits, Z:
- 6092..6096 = 2.86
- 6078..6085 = 2.94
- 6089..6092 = 2.82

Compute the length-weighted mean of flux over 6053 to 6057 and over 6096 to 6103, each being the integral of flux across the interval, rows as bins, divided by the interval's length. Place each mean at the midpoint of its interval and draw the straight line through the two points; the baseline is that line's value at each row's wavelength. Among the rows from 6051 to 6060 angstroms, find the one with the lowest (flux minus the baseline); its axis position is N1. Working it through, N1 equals 6053.53 angstroms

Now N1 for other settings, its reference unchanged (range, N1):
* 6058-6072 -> 6061.89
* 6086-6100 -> 6098.29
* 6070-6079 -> 6070.27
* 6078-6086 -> 6084.27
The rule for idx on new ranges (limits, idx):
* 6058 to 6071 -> 2.95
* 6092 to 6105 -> 2.86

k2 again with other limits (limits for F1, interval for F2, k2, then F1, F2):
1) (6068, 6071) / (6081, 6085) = 1.01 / 2.96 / 2.92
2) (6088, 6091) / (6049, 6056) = 0.97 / 2.83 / 2.93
